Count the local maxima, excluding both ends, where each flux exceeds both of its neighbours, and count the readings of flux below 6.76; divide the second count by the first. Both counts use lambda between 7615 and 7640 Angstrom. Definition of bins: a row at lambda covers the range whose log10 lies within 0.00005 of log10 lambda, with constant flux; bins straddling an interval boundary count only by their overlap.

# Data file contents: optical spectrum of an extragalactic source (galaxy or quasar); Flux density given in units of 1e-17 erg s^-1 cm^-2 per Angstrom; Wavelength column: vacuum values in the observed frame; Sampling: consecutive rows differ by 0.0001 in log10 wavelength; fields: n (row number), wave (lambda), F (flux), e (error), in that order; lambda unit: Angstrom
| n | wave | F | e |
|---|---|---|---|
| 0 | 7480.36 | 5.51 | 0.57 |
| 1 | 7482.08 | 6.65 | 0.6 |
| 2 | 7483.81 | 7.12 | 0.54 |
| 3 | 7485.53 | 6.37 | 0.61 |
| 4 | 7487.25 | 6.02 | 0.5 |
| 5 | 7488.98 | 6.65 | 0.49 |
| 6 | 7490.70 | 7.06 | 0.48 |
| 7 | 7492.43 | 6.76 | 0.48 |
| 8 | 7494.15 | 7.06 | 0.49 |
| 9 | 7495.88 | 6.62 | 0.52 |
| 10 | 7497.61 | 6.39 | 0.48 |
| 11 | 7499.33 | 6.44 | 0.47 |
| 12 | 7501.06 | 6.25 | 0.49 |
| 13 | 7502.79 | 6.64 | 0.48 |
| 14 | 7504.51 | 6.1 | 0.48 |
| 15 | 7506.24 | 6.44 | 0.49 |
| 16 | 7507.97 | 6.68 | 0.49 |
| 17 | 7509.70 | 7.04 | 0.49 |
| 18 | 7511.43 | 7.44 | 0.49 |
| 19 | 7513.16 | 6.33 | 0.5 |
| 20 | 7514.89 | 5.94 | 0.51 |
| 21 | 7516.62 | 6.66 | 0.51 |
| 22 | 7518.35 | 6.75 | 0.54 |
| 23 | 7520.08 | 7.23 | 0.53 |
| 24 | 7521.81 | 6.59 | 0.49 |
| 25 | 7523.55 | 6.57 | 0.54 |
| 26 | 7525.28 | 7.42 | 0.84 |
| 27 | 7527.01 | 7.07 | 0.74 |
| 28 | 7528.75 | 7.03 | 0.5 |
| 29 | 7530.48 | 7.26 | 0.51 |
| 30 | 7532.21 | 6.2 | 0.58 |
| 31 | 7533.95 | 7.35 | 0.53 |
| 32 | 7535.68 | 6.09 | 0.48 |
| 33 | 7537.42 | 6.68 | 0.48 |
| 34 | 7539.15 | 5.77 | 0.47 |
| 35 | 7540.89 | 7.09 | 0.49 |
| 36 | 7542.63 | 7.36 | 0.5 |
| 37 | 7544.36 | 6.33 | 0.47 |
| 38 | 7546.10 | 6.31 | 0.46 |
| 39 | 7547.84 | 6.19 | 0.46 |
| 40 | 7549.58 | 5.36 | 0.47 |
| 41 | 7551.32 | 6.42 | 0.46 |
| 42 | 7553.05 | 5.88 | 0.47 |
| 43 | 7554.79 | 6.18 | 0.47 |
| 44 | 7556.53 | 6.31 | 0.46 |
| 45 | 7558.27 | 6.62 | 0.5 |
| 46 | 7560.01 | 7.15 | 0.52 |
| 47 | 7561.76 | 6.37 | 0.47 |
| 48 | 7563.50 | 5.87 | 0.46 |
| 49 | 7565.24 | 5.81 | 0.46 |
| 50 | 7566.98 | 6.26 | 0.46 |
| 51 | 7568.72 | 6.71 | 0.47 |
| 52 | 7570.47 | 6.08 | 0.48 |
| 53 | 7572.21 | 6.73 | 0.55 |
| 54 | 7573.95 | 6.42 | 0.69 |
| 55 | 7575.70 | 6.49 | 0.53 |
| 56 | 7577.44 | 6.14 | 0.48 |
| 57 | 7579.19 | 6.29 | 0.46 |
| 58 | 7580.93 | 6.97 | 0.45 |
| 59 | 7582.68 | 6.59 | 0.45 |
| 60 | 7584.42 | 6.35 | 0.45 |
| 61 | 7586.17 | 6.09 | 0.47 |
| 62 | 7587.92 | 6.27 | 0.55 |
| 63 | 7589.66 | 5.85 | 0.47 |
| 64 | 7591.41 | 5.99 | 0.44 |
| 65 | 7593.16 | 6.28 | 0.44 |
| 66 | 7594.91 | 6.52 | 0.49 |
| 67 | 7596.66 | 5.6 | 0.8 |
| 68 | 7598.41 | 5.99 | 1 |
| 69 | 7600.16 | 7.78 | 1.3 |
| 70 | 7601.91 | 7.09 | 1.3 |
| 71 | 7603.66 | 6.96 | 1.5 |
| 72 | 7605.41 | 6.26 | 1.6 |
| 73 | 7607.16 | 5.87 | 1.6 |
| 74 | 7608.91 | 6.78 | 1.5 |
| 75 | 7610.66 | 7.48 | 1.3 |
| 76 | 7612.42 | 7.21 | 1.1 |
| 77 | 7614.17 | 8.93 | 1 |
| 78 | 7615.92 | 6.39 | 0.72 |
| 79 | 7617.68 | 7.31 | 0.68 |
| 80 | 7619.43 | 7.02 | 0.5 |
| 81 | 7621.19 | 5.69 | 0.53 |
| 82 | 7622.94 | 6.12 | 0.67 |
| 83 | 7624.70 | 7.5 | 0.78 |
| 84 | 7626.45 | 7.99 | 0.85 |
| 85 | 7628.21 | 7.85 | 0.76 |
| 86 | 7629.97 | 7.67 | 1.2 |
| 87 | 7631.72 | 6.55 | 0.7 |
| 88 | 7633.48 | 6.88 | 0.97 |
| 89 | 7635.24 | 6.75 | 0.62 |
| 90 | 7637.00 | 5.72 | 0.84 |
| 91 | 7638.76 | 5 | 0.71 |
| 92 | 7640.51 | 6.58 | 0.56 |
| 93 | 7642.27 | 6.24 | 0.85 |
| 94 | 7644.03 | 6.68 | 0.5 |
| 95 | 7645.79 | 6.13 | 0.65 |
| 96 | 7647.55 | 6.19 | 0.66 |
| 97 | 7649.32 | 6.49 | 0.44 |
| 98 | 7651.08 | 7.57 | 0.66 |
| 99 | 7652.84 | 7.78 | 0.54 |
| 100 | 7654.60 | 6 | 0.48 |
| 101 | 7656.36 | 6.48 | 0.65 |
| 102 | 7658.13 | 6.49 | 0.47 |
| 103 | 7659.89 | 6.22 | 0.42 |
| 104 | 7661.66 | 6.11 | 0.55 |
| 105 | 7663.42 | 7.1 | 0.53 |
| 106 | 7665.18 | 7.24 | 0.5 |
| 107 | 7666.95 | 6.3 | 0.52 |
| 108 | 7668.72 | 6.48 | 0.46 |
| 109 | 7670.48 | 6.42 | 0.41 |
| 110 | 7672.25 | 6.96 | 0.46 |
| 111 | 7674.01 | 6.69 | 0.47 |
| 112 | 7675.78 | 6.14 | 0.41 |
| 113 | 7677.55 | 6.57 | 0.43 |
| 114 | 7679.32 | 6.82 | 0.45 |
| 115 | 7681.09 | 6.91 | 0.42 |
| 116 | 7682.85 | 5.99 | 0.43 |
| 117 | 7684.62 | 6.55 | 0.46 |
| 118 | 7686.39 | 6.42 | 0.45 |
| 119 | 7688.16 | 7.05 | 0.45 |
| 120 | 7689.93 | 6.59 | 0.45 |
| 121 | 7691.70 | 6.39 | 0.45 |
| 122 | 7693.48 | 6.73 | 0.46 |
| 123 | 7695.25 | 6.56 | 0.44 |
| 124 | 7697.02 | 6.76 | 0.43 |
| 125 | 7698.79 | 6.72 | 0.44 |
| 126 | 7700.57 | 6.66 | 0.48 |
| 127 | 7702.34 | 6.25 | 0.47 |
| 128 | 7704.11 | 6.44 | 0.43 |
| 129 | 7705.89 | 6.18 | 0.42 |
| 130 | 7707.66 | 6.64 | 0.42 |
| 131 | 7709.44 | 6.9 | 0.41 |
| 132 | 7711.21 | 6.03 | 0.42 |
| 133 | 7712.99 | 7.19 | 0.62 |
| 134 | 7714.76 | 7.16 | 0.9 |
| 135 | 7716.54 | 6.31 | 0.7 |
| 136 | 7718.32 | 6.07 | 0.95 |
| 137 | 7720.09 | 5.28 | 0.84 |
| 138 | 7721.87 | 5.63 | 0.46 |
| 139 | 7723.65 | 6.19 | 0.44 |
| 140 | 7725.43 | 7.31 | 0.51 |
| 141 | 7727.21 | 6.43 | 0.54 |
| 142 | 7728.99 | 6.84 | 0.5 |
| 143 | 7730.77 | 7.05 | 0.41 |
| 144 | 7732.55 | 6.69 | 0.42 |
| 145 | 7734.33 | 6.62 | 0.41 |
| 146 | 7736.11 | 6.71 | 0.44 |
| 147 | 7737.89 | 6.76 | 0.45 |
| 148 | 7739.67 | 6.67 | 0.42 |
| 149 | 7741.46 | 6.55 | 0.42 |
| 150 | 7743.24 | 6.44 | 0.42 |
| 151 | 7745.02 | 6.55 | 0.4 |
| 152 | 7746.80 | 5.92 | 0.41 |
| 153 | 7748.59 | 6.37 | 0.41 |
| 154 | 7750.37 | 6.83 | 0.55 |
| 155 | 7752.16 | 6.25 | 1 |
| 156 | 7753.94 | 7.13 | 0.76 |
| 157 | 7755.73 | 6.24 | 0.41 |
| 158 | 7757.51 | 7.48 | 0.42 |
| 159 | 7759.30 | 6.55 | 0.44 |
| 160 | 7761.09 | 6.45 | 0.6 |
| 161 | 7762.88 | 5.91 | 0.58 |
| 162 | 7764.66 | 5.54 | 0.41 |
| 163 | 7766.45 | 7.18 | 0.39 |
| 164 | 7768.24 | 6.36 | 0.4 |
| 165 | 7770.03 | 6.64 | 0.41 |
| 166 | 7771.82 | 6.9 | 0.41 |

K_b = 2.3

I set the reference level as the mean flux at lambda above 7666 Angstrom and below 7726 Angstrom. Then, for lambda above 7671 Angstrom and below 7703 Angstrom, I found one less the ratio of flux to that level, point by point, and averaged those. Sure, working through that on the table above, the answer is -0.014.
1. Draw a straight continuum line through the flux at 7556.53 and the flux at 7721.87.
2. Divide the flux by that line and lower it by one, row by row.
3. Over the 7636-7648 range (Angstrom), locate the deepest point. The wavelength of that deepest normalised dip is 7638.76 Angstrom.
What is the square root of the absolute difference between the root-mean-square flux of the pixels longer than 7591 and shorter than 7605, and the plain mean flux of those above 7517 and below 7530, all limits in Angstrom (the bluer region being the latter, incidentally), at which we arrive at 0.6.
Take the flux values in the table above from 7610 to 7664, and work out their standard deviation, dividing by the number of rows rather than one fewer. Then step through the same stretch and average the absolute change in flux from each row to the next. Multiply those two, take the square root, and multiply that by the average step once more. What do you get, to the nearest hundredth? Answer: 0.53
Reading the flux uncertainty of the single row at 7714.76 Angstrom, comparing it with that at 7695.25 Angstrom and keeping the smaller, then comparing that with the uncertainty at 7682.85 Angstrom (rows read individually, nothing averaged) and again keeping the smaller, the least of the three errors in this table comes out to 0.430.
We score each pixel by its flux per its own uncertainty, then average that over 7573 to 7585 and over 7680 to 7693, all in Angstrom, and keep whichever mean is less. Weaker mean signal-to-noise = 13.2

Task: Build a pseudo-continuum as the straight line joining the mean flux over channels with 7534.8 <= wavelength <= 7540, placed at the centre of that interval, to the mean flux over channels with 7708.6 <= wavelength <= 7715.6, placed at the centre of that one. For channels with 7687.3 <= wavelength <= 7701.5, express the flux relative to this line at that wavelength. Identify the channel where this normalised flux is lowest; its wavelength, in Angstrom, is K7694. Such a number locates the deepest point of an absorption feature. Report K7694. 7691.70 Angstrom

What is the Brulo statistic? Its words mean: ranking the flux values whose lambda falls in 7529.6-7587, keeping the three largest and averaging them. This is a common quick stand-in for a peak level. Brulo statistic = 7.32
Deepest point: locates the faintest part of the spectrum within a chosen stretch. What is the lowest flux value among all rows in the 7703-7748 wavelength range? 5.28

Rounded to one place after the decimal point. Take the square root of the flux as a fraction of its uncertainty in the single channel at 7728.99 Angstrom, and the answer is 3.7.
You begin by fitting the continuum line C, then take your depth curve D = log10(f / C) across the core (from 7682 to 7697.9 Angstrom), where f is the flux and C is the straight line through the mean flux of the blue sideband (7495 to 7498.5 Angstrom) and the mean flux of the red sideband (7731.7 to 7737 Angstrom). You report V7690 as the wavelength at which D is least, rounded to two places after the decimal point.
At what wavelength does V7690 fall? 7682.85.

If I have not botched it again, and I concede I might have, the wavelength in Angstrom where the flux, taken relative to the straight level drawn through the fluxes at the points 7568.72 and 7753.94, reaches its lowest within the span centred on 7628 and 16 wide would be 7621.19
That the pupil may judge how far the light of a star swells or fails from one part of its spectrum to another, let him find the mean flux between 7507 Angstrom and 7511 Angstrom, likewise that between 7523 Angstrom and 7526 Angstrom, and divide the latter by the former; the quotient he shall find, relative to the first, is 1.02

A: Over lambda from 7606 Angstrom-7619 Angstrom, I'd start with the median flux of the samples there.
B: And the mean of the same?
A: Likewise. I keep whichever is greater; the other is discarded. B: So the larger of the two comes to 7.21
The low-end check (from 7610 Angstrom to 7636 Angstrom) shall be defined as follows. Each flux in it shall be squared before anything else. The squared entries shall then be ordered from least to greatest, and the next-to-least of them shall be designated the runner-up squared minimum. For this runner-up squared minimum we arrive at 37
